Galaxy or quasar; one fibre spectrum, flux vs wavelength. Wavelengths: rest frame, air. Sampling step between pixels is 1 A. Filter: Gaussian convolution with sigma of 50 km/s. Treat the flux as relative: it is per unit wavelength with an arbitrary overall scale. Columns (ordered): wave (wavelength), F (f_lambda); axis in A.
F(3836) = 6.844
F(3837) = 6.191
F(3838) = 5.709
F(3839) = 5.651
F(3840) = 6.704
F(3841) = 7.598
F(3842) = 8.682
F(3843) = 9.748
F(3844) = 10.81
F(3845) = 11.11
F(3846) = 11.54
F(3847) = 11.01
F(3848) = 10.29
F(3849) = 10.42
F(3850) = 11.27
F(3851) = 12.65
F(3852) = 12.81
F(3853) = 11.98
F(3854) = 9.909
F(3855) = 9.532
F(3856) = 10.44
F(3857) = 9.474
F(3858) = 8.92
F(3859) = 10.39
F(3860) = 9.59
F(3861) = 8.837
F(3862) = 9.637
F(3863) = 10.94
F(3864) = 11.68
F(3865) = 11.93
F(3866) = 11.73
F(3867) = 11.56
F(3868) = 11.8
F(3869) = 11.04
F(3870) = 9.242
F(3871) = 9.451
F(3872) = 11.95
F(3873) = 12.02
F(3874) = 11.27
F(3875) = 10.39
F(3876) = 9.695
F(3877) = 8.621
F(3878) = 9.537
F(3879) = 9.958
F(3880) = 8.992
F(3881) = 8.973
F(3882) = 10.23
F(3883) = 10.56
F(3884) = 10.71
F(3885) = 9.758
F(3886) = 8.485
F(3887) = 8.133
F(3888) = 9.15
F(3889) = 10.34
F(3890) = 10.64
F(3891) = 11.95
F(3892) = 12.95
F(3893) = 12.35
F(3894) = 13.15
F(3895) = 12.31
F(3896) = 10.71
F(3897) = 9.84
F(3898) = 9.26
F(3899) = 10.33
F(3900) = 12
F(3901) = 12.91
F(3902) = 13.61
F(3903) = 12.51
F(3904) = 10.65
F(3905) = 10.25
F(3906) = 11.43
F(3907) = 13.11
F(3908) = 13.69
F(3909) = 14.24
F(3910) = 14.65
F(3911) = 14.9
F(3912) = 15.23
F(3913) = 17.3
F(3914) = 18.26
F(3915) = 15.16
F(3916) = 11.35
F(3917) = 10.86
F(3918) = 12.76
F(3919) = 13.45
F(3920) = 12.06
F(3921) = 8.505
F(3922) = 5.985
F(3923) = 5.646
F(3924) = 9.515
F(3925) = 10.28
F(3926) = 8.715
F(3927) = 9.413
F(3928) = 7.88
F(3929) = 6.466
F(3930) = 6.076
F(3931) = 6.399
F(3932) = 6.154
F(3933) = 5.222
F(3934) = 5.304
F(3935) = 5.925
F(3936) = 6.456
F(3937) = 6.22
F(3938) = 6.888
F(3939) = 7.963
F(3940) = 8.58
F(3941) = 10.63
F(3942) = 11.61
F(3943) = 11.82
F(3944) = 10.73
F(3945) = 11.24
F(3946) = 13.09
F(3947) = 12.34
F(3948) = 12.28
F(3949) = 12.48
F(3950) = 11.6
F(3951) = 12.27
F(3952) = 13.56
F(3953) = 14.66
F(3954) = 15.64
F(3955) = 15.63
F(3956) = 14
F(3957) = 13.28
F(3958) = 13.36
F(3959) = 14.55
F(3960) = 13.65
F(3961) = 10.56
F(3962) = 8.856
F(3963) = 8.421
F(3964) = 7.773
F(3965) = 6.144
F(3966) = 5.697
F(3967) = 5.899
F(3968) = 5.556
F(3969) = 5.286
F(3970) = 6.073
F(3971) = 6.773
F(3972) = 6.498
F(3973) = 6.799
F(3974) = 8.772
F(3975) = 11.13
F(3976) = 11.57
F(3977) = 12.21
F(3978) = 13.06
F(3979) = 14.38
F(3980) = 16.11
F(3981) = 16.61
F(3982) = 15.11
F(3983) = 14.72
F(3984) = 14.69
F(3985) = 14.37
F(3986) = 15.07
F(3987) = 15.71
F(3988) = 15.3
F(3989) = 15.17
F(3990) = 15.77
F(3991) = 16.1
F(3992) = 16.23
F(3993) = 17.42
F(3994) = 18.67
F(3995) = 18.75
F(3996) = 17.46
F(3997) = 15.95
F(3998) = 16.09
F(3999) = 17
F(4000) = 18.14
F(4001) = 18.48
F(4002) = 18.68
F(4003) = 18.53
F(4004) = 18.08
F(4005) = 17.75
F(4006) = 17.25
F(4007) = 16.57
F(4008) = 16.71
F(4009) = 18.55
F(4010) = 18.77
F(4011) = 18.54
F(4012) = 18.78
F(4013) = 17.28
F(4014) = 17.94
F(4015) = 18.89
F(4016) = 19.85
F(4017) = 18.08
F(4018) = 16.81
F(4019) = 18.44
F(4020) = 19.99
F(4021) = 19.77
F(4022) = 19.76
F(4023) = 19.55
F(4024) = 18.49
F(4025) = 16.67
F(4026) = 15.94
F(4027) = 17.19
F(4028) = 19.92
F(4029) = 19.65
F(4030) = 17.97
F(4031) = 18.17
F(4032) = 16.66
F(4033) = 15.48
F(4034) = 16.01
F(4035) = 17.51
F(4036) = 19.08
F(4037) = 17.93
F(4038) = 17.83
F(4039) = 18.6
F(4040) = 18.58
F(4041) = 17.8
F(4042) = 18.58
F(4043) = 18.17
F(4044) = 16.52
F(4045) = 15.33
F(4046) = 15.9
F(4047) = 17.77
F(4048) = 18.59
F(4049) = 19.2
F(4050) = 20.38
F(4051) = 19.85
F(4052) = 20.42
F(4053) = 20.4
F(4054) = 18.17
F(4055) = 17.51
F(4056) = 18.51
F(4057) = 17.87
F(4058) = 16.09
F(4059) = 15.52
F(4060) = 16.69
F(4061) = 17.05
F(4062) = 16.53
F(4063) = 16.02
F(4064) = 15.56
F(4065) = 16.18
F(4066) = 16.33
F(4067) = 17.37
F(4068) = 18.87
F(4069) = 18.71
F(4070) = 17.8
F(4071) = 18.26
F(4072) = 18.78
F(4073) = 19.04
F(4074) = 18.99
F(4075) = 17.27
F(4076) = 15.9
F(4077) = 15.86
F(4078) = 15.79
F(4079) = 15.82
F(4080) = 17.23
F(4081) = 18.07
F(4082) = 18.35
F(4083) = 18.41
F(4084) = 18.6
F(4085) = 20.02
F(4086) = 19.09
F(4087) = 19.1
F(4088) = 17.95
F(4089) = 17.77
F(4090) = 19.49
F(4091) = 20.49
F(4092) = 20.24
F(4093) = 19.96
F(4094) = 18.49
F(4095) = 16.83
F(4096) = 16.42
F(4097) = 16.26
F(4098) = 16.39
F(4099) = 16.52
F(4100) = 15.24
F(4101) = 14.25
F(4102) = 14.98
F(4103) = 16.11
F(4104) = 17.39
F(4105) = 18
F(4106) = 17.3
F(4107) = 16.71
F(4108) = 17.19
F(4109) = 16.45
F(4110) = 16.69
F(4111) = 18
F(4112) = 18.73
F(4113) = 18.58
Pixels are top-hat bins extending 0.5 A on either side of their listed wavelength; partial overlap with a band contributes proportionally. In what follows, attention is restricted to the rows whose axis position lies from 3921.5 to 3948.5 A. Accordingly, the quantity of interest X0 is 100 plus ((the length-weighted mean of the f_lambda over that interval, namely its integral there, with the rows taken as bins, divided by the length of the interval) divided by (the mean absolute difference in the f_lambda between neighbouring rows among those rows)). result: 109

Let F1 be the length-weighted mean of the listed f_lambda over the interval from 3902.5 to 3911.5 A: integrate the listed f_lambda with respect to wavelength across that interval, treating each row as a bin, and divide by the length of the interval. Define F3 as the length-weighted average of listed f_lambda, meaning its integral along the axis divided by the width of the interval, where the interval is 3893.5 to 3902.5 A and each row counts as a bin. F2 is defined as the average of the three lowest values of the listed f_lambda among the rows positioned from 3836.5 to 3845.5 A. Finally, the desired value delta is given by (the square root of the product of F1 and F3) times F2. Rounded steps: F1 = 12.8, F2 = 5.9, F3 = 12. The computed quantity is 71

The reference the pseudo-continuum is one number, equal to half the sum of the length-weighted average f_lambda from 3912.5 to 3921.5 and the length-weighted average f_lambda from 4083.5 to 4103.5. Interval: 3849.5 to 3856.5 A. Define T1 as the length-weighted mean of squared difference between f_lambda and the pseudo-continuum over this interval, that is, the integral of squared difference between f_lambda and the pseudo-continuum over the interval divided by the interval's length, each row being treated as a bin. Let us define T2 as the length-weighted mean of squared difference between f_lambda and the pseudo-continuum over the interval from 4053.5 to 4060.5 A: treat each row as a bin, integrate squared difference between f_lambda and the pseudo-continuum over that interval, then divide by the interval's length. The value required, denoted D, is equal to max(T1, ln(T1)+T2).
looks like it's 20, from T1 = 20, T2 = 3.9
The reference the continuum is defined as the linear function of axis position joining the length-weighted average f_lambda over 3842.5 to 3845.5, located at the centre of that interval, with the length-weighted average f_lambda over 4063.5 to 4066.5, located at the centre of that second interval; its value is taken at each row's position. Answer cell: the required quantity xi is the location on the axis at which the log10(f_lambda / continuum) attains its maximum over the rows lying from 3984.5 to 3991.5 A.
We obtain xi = 3991 A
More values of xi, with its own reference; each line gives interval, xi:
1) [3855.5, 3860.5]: 3856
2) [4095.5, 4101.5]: 4099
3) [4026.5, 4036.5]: 4028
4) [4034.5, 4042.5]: 4036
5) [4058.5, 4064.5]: 4061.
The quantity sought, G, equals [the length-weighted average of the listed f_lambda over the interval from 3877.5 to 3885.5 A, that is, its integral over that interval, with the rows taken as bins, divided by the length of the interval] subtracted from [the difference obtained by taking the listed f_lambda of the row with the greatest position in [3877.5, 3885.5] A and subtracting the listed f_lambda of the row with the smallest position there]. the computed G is -10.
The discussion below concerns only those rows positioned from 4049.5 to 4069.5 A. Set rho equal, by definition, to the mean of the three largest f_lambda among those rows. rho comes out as 20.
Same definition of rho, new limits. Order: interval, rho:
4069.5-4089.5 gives 19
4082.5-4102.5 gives 20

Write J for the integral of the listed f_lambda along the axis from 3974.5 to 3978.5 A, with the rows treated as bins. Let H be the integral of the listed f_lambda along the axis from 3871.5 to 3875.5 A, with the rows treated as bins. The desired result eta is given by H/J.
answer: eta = 0.95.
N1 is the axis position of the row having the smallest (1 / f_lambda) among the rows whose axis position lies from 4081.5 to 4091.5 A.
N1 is 4091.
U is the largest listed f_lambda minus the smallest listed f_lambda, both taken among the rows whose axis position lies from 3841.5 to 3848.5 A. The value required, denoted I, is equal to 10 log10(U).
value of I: 4.6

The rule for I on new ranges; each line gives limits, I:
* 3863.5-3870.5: 4.3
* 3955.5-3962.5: 7.6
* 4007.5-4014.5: 3.2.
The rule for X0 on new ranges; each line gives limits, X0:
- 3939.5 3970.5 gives 112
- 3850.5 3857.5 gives 112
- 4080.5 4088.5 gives 132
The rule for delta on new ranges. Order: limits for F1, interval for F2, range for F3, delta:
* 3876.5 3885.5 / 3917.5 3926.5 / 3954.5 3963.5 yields 74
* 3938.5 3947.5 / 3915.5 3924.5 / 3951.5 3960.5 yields 84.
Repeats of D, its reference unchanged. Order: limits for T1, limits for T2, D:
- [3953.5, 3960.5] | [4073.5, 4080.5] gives 4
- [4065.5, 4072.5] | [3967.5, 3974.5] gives 84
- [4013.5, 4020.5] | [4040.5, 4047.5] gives 10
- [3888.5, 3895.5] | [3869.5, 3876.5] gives 28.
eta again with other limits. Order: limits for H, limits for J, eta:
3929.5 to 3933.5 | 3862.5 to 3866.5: 0.52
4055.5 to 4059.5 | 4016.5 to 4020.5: 0.93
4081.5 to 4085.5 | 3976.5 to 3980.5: 1.35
